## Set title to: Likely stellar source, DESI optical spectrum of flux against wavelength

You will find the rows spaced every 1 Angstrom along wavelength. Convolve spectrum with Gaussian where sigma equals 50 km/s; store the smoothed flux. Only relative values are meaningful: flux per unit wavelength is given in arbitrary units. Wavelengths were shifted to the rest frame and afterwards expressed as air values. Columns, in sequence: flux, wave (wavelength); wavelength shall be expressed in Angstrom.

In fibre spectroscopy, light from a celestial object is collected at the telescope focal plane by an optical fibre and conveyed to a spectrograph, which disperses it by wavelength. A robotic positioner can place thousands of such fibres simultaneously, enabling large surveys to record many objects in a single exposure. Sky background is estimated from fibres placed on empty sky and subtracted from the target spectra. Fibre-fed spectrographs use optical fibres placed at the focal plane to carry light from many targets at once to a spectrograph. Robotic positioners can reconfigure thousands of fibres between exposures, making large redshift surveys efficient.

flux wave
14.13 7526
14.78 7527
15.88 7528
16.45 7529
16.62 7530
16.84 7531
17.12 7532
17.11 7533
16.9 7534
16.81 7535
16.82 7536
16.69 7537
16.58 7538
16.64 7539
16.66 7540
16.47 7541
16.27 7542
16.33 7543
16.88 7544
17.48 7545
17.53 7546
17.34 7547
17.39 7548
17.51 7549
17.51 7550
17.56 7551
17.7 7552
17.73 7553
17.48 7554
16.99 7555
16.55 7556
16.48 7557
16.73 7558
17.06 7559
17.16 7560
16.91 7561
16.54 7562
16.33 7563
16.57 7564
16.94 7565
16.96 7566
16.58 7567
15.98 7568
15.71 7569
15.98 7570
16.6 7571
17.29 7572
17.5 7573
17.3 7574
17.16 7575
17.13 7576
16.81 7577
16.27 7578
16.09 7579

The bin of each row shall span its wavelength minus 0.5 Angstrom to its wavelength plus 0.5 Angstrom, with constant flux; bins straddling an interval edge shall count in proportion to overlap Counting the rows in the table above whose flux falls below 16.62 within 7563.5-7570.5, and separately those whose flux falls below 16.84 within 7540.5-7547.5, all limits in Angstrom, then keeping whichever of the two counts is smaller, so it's 3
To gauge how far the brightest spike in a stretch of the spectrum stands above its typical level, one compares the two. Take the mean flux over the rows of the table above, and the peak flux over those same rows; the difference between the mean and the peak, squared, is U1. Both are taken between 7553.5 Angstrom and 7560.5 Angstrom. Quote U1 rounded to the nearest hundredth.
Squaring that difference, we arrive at 0.31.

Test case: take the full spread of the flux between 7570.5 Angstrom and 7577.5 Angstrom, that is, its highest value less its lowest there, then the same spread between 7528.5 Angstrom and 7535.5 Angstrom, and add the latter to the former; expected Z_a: 1.57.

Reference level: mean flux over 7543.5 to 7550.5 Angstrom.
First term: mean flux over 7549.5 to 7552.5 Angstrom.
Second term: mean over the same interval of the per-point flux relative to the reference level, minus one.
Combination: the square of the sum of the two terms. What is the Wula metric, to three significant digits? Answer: 310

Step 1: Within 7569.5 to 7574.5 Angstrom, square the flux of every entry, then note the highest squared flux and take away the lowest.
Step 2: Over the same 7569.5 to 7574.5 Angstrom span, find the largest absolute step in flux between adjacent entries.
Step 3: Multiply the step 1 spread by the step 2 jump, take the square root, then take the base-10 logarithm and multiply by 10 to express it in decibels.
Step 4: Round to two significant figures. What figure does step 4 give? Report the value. 7.7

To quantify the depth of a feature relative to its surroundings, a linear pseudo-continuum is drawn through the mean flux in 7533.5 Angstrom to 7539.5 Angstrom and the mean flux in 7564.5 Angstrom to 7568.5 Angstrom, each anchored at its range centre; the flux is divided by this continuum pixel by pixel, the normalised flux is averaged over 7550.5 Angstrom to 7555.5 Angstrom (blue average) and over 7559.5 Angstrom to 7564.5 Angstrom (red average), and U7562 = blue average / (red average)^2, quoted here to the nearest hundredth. 1.04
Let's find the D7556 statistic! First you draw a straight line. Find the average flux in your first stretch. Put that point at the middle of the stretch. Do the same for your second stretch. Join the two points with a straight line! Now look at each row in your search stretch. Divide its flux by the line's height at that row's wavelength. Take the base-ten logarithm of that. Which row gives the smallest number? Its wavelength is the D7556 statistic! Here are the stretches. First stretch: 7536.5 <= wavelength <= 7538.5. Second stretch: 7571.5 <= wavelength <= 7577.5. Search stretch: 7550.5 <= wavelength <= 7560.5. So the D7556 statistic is 7557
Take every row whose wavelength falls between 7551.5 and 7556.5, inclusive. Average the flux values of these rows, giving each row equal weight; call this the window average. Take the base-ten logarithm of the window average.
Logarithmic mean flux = 1.24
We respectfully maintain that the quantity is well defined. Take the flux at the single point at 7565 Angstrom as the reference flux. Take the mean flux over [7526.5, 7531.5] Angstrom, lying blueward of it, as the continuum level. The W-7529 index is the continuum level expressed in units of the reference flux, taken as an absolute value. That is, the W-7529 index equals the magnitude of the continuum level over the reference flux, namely 0.95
